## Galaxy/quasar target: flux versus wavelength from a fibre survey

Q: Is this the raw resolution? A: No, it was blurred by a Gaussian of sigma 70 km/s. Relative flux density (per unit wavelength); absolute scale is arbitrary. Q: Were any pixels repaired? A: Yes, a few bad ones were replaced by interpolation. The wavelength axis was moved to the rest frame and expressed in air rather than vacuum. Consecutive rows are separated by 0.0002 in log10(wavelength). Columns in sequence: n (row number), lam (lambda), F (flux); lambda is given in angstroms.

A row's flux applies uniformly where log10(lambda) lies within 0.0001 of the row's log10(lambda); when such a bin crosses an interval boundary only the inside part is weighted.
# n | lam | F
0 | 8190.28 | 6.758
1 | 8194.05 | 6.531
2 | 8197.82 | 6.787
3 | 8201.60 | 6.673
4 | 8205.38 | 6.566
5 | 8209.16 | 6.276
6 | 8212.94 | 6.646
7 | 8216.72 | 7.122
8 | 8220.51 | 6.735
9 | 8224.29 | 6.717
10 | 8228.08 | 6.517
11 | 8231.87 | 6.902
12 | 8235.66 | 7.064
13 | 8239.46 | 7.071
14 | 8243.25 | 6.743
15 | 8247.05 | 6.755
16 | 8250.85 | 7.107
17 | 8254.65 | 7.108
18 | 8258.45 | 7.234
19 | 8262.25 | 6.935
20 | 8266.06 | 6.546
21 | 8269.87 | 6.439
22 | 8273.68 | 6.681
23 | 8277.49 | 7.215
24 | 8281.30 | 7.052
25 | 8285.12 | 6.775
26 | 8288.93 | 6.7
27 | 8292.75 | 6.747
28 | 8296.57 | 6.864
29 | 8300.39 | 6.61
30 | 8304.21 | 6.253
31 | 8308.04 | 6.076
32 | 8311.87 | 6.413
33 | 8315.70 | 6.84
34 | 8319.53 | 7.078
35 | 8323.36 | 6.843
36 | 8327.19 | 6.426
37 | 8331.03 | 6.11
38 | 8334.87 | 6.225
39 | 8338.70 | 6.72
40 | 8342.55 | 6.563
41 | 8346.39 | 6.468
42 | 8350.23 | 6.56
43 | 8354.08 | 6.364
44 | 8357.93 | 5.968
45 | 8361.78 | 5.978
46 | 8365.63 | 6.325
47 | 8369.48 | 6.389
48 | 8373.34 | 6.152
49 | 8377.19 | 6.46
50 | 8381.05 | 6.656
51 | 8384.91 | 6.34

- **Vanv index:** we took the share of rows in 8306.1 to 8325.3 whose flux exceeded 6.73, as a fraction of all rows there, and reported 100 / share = 167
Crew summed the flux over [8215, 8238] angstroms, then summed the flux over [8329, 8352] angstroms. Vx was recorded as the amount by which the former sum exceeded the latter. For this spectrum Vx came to 2.4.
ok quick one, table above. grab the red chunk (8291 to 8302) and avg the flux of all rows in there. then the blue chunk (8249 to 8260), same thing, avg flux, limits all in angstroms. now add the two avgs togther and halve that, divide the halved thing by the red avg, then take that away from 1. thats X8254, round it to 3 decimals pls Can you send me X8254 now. -0.030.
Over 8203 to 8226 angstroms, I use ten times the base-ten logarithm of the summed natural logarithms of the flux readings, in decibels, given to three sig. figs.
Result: 10.6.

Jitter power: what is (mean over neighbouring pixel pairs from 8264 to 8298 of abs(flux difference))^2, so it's 0.038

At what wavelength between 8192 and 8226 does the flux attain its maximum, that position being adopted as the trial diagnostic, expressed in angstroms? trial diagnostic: 8216.72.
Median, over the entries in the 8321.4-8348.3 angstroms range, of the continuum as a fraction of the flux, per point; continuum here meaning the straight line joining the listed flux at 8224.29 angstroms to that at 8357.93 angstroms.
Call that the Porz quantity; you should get 0.933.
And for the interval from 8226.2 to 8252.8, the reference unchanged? 0.967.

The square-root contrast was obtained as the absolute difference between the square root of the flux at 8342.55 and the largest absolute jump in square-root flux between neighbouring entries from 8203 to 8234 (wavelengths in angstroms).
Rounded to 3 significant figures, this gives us 2.47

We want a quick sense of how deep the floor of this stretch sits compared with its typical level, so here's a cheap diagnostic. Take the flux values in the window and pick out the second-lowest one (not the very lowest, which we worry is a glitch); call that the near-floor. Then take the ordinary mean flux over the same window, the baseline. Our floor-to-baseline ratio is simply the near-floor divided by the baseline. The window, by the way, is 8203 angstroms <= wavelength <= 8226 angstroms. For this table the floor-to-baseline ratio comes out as 0.983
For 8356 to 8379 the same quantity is 0.962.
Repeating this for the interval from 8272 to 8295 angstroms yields 0.976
